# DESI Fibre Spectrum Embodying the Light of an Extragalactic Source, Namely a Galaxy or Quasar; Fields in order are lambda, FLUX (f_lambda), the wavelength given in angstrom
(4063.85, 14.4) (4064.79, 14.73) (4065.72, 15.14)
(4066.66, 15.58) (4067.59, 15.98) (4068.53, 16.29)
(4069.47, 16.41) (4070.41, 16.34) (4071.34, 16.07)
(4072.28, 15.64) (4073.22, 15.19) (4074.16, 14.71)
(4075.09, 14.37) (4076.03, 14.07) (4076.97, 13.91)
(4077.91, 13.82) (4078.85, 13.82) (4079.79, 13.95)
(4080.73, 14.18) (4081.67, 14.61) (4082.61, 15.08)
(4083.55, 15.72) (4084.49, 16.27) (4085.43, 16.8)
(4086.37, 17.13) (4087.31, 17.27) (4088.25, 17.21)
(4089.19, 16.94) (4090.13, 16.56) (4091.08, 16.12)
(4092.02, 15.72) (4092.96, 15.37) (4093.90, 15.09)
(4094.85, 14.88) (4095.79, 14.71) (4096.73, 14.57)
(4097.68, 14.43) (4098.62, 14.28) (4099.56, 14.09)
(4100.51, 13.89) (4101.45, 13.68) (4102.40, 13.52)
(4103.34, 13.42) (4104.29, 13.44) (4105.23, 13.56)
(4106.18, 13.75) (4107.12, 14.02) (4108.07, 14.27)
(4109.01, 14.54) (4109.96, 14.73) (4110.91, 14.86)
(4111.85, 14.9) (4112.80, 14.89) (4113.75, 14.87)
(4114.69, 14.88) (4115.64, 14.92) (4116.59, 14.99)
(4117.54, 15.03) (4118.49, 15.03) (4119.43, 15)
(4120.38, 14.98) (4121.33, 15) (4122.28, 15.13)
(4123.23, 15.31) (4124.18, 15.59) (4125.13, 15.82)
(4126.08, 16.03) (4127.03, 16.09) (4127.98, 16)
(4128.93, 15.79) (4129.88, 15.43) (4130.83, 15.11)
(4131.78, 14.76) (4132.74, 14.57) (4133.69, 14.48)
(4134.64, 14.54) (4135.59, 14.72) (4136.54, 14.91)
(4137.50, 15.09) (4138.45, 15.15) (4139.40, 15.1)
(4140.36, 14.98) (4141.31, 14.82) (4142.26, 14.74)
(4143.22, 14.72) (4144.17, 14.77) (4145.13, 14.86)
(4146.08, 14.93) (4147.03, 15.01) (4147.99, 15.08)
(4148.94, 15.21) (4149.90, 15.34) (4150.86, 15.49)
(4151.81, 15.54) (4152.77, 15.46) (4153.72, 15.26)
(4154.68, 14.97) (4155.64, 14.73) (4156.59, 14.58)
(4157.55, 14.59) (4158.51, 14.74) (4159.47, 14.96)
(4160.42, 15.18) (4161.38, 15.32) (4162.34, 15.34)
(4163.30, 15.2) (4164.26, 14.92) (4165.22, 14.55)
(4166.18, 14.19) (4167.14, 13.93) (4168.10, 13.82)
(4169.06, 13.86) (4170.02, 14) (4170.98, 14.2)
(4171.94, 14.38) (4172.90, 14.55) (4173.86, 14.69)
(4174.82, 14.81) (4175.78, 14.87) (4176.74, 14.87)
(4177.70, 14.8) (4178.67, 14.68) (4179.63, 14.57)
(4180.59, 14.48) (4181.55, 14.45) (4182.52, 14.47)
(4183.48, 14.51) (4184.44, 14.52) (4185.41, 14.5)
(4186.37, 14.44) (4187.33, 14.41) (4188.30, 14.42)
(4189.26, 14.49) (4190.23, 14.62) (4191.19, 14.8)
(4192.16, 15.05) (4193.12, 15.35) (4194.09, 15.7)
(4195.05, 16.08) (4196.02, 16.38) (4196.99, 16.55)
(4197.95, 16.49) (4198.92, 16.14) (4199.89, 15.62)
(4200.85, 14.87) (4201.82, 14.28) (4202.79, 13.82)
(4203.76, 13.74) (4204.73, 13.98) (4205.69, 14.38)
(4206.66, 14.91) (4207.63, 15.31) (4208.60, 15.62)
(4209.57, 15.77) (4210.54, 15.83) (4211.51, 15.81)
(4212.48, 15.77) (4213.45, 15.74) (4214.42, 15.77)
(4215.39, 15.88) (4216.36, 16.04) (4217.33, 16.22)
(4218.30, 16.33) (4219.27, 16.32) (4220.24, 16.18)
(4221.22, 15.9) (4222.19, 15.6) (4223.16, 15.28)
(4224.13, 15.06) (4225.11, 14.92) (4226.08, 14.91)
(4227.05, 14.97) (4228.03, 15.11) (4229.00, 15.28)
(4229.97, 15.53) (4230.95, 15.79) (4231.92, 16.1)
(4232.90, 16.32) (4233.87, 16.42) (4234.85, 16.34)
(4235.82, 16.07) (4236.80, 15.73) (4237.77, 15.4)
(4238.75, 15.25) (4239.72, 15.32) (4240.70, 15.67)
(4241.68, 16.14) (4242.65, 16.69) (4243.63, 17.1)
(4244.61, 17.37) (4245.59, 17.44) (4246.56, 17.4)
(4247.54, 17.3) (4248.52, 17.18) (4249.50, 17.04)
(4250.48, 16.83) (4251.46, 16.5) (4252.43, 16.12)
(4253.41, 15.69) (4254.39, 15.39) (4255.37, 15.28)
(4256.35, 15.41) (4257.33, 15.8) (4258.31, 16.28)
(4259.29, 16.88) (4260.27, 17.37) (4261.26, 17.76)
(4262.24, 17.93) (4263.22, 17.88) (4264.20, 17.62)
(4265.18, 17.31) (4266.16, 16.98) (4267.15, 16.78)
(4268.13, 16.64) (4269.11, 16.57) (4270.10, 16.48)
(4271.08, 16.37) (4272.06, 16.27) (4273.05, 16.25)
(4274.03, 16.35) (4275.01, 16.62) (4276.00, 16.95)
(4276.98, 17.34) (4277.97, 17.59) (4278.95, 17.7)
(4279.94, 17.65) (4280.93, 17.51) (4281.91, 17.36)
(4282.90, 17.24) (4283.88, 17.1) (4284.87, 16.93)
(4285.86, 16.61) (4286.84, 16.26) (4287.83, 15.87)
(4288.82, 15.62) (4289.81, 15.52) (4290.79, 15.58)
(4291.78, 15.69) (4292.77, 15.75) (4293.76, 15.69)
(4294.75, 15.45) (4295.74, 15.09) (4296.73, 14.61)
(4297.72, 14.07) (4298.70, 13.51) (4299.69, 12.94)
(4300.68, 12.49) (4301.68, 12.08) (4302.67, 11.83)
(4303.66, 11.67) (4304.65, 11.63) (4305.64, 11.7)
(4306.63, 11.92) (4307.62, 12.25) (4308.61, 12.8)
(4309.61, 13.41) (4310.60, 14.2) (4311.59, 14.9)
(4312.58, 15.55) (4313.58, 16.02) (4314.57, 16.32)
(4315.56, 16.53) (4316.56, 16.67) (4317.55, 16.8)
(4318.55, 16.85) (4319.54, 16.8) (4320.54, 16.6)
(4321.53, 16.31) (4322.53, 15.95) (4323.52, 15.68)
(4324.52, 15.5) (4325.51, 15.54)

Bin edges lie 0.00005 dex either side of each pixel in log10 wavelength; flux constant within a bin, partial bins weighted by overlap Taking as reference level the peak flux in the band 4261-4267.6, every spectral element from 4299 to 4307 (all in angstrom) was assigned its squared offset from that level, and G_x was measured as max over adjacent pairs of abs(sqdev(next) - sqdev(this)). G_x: 4.7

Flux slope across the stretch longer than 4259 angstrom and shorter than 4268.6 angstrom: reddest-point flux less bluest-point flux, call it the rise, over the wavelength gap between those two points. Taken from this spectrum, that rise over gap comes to -0.03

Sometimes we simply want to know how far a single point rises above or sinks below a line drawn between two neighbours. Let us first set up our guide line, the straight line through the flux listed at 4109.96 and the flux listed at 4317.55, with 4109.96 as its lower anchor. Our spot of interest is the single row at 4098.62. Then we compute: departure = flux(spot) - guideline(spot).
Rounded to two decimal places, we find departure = -0.34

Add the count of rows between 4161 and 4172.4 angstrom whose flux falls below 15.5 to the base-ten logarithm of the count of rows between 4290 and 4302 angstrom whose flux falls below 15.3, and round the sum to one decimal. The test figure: 12.8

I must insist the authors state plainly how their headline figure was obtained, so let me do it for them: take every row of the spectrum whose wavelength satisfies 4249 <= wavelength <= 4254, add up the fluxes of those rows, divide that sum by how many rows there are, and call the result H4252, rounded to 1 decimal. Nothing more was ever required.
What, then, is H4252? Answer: 16.4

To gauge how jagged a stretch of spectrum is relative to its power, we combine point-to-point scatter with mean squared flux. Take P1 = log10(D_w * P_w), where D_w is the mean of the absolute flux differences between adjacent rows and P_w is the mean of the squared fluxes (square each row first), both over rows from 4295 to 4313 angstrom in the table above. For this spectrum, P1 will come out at 1.9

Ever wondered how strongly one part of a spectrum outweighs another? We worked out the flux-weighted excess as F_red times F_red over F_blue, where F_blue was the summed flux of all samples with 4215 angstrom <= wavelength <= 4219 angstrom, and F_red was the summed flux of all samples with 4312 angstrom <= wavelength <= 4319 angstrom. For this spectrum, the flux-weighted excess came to 204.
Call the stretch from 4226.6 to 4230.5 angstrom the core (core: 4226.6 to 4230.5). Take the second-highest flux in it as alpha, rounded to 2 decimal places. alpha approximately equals 15.28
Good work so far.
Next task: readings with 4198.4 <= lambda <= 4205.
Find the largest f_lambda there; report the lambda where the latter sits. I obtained 4198.92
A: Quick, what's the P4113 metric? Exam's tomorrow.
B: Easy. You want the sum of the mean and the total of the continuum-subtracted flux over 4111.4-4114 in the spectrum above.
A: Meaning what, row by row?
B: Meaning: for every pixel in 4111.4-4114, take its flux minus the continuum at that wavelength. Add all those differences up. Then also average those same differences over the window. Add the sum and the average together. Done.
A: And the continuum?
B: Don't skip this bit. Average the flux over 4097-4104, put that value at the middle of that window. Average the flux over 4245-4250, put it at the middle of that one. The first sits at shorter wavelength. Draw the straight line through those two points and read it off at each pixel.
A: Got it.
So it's 2.8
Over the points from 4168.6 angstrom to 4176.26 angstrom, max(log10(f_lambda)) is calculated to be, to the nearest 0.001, 1.172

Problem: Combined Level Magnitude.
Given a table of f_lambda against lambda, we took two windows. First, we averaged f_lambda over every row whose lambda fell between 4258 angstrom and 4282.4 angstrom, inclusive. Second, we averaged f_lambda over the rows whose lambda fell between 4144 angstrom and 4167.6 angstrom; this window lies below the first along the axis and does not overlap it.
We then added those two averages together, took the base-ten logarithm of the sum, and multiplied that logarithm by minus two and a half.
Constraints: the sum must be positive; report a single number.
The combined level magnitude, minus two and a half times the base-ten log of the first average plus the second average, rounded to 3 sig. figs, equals -3.76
